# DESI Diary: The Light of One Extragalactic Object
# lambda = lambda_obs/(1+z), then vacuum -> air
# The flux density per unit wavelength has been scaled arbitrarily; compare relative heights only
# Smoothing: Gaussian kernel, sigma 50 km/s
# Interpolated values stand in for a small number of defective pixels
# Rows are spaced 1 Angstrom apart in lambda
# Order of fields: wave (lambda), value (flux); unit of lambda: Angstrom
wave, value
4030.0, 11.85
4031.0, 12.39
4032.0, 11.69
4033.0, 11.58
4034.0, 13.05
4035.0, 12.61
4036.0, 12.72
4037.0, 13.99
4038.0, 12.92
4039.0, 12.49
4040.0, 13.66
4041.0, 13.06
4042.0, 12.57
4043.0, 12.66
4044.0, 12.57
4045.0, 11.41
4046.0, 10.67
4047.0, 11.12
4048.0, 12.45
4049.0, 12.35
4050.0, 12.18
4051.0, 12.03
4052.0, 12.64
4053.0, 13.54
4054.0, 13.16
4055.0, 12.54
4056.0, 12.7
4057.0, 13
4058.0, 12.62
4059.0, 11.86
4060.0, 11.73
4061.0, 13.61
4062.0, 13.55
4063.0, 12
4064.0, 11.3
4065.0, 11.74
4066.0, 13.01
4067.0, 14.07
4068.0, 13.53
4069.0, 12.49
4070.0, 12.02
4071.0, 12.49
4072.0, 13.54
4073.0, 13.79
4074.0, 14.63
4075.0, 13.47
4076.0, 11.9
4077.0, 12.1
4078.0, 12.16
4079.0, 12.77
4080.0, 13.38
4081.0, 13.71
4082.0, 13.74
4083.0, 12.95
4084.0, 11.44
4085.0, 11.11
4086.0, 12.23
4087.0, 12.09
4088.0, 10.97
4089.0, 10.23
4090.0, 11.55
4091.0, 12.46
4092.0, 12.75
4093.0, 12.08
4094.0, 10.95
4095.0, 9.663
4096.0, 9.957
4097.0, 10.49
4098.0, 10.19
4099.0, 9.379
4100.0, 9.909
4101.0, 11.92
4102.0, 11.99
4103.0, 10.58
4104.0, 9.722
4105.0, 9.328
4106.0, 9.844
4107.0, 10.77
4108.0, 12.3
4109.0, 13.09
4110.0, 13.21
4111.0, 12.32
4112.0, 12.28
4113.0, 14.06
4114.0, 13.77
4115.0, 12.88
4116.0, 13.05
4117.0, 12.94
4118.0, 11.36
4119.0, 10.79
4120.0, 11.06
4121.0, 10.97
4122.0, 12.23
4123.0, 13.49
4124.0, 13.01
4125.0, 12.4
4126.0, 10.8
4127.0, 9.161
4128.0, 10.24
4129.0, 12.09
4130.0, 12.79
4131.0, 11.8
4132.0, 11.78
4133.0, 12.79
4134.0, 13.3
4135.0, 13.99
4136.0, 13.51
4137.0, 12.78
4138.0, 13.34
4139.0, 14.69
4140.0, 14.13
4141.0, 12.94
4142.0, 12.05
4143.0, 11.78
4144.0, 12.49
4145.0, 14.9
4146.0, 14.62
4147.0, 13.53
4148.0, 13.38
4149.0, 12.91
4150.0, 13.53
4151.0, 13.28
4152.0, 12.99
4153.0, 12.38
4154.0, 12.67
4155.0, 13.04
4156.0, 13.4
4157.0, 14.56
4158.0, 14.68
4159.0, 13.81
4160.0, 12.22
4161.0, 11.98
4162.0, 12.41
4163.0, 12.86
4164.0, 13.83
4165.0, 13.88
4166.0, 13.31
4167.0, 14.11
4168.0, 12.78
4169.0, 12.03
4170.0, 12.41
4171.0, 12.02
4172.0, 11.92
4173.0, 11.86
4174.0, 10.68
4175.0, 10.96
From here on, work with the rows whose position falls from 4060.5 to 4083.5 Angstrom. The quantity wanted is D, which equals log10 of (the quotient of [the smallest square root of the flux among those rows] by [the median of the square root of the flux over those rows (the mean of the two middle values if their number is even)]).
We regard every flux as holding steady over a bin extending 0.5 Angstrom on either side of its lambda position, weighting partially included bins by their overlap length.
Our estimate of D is -0.0306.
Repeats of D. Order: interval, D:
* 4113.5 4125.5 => -0.0343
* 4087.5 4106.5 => -0.0255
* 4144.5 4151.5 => -0.0102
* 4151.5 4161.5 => -0.0180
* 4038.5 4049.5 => -0.0342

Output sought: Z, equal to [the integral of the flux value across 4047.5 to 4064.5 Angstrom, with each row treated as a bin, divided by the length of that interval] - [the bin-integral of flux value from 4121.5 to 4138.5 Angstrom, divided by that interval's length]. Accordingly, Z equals 0.2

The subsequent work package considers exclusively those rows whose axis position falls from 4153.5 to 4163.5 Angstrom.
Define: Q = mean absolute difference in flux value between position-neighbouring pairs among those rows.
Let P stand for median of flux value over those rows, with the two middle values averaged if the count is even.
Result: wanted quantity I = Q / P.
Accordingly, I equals 0.048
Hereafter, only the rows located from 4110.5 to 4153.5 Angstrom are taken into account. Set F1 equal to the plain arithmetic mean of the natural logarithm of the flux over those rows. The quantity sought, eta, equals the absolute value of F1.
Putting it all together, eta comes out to 2.53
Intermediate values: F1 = 2.534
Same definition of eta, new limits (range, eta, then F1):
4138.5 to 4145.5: 2.58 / 2.583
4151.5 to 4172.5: 2.56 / 2.564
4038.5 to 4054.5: 2.52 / 2.516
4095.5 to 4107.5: 2.33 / 2.333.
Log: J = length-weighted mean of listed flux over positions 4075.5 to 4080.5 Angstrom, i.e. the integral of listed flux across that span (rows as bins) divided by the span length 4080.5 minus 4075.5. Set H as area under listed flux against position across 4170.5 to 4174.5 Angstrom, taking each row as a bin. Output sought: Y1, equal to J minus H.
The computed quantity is -34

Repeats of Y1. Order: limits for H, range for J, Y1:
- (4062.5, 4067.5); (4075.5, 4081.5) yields -49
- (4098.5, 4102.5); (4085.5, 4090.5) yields -32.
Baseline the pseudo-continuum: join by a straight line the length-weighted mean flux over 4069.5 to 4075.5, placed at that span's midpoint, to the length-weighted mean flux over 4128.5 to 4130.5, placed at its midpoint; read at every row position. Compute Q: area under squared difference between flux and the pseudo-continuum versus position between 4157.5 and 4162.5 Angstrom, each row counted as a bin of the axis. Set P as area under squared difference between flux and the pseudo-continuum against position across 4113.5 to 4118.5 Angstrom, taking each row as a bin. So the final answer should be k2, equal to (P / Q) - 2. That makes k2 -1.7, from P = 3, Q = 11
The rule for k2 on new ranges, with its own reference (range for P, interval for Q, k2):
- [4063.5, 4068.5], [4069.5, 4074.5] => -0.2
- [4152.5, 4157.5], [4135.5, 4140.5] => -1.2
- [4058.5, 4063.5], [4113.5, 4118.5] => 0.7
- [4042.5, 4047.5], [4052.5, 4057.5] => 8.1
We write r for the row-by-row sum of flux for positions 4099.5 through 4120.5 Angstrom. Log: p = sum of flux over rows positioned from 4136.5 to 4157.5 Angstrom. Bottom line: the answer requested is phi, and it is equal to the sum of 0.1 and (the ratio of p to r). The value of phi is 1.23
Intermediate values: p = 279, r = 247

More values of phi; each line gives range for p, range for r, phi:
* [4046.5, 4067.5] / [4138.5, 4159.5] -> 1.03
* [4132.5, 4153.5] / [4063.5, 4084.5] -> 1.13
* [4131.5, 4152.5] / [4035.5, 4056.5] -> 1.16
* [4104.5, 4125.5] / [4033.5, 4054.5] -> 1.07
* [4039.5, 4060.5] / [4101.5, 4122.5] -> 1.15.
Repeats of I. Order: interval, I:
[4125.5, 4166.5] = 0.056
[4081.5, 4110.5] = 0.072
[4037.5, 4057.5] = 0.042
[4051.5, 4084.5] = 0.054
